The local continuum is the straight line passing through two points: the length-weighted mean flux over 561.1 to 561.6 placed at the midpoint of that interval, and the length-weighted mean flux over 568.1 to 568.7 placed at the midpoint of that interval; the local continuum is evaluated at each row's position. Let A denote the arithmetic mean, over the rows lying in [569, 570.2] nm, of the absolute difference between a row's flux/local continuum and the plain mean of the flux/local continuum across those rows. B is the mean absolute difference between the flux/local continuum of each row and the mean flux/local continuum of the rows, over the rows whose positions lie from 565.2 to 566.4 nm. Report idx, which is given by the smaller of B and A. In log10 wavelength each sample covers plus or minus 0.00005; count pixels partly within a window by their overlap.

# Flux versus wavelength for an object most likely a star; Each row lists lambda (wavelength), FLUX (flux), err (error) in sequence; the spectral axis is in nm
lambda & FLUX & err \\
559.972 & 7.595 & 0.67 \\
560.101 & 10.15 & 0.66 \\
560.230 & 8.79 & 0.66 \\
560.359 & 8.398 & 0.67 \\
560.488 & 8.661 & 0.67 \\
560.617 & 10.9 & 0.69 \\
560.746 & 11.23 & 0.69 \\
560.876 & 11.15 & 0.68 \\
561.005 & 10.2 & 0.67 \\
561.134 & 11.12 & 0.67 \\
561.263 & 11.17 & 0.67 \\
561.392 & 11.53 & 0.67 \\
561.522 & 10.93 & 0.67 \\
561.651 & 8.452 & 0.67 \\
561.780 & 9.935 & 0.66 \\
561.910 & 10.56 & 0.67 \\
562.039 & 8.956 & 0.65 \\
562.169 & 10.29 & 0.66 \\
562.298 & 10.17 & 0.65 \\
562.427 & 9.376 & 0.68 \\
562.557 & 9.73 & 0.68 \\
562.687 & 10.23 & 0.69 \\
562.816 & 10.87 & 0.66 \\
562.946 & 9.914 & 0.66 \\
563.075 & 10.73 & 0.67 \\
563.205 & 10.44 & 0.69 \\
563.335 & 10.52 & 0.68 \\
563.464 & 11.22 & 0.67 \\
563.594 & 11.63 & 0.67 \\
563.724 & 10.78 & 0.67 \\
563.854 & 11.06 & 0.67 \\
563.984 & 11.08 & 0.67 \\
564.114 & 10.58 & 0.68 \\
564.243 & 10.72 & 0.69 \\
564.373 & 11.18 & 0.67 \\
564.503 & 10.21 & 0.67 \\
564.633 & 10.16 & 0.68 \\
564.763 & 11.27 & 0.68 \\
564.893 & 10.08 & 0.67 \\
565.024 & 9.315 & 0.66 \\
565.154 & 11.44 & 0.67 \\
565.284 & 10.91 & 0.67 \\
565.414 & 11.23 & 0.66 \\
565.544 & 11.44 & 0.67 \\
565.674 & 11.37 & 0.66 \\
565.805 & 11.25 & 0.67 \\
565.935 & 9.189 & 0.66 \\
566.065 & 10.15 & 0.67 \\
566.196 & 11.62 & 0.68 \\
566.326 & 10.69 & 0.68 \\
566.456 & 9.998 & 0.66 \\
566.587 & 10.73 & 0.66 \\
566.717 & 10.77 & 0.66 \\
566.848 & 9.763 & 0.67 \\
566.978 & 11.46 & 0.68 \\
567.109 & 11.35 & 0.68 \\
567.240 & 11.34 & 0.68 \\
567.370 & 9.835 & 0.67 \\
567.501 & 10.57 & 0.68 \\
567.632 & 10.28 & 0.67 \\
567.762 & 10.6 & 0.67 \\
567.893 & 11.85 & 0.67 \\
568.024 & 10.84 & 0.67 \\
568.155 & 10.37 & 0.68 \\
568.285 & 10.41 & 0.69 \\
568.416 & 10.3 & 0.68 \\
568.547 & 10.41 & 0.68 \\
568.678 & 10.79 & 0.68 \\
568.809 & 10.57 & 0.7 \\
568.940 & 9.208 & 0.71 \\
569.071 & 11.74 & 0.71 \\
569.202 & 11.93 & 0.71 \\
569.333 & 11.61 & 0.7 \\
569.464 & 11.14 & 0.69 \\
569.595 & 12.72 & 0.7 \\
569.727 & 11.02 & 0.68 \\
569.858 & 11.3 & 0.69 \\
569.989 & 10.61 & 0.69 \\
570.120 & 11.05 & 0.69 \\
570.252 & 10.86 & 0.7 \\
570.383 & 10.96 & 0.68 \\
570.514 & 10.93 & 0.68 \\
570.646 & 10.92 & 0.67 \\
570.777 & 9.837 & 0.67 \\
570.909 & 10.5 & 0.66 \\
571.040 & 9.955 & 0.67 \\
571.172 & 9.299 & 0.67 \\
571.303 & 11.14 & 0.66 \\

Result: 0.044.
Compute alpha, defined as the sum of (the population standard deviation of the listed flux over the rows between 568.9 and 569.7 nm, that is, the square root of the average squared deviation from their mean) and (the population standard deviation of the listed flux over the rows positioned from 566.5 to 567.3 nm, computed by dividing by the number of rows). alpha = 1.7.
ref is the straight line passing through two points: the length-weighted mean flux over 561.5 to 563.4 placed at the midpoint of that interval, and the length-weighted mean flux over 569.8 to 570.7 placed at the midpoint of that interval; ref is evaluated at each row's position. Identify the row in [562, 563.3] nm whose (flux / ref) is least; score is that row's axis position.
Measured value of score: 562.039 nm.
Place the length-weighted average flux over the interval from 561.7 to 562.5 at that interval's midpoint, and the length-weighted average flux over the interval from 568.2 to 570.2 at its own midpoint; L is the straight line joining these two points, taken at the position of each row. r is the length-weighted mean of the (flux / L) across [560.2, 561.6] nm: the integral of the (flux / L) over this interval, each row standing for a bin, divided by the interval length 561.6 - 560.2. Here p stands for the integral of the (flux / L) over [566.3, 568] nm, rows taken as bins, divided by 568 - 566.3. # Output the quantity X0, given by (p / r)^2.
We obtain 0.87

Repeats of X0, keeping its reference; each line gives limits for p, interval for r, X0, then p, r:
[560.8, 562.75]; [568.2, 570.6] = 1.10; 1.05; 1.00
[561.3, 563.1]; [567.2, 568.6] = 1.08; 1.03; 0.99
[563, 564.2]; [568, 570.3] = 1.17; 1.08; 1.00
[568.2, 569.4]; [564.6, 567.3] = 0.92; 0.99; 1.03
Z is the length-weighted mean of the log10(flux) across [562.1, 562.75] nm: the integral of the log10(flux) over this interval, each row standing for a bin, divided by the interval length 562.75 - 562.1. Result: 1.00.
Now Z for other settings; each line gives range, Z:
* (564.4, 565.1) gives 1.01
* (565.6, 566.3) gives 1.03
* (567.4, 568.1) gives 1.03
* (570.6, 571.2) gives 1.00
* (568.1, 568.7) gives 1.02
